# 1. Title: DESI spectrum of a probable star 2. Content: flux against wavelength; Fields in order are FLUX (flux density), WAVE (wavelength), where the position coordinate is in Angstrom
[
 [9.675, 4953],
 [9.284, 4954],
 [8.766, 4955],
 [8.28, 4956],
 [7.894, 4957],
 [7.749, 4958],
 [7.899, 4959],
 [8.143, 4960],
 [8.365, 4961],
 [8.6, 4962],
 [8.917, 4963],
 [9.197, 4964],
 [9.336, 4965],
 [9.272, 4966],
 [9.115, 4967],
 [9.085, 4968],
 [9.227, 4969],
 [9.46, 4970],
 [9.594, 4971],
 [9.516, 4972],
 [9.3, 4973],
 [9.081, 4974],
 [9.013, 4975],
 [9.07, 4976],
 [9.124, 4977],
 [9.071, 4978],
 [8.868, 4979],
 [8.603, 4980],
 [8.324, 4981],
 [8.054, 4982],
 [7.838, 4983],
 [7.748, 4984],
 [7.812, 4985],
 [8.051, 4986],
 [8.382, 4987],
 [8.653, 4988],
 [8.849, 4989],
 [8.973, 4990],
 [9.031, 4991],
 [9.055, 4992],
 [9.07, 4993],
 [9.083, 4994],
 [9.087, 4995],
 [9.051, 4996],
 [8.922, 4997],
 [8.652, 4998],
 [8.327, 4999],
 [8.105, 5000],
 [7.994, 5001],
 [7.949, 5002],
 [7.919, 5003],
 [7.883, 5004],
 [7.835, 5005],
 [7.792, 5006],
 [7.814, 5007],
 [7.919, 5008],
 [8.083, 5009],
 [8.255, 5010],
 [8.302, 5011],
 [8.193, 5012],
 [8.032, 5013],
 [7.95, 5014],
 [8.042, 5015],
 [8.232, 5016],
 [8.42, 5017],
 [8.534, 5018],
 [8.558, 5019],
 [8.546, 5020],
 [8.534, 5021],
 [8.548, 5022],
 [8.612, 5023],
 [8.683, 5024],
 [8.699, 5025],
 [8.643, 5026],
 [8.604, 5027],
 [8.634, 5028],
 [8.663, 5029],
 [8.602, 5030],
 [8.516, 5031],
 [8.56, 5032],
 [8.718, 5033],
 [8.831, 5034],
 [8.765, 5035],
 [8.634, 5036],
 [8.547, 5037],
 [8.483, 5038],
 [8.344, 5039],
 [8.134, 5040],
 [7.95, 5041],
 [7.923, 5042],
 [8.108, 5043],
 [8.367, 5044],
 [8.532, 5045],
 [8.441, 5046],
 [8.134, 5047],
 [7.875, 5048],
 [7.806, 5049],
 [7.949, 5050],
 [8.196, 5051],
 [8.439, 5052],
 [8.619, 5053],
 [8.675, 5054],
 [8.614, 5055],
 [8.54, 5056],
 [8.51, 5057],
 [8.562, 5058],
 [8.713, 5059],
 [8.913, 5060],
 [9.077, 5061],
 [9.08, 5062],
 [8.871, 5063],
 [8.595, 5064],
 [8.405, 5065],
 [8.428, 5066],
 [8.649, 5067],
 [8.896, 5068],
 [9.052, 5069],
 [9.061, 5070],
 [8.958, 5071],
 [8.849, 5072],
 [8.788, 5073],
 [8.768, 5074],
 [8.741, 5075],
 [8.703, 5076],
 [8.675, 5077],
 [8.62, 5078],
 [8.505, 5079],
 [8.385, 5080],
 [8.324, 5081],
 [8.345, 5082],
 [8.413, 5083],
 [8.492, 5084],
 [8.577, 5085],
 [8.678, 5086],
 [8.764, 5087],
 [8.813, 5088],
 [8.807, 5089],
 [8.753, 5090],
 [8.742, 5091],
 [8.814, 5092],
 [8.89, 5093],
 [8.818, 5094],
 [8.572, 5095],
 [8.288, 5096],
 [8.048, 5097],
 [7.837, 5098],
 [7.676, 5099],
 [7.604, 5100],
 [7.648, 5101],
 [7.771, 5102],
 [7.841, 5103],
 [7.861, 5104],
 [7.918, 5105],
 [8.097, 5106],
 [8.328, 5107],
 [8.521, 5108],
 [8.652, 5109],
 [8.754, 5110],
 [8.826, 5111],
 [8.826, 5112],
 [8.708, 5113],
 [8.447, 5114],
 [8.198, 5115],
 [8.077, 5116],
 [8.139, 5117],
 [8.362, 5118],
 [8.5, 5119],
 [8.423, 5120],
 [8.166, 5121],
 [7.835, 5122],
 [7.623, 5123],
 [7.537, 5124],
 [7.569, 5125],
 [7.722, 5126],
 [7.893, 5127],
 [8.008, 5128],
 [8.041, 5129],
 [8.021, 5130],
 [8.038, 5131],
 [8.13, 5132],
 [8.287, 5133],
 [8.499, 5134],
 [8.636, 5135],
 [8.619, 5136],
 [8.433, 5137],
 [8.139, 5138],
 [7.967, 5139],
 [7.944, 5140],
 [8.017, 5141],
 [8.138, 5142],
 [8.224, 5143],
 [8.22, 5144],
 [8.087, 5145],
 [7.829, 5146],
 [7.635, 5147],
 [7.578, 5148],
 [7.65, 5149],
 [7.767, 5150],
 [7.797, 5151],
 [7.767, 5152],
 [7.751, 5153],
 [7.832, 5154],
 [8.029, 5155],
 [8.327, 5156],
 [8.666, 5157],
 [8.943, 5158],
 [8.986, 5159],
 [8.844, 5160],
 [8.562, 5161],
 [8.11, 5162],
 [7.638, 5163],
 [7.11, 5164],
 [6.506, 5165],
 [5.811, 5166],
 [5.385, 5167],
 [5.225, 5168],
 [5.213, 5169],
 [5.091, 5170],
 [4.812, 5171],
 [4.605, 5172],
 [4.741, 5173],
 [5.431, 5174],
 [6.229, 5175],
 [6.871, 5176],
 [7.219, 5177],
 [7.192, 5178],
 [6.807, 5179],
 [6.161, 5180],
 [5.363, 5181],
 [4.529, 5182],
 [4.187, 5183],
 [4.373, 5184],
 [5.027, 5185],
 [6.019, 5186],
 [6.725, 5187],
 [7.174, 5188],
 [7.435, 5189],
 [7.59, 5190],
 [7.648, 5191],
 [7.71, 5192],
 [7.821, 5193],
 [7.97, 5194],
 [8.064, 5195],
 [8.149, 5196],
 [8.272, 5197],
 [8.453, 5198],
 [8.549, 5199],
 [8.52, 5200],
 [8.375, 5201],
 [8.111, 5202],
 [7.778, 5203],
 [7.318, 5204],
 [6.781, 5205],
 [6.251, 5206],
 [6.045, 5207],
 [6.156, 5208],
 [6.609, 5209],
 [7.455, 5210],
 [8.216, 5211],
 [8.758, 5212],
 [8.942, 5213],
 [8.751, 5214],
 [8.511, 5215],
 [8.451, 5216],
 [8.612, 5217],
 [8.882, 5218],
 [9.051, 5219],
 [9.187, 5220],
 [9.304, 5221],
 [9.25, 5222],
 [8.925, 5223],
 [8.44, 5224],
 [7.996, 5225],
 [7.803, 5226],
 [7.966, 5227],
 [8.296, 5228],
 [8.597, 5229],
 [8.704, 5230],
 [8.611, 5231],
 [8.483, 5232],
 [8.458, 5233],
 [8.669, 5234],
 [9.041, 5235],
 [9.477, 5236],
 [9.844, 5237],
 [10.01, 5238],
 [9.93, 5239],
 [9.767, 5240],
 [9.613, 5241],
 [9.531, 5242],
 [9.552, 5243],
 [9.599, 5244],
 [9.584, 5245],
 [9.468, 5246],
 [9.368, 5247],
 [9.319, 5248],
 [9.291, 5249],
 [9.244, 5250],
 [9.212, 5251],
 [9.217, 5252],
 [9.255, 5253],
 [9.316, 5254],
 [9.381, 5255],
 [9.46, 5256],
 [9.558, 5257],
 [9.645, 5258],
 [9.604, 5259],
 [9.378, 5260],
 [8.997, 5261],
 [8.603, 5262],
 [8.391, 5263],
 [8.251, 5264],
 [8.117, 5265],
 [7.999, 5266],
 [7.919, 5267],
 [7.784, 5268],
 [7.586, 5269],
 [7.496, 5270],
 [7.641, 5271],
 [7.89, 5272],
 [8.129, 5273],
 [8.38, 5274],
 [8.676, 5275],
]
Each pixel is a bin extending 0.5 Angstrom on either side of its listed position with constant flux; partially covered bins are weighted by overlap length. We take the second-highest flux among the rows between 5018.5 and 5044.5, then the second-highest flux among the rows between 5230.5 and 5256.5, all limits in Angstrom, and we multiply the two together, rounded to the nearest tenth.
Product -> 87.0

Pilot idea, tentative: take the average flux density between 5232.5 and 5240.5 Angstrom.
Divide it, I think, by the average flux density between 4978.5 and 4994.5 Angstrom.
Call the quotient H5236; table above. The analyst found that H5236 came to 1.10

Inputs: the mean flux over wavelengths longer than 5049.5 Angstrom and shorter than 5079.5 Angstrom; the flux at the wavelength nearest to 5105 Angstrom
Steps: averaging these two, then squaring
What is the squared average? 68.9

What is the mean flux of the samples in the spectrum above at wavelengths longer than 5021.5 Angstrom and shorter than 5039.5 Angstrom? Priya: 8.6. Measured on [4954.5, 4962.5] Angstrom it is 8.2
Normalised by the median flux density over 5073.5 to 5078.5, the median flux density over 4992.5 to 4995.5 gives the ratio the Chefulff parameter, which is 1.04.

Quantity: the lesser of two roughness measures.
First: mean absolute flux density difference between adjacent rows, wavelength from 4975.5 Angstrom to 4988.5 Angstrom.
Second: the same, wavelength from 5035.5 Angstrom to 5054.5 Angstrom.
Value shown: 0.16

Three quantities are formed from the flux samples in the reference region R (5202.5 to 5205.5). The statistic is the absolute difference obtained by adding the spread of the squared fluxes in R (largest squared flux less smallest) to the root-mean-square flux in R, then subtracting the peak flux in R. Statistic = 14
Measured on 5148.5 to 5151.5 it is 2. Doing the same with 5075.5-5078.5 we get 1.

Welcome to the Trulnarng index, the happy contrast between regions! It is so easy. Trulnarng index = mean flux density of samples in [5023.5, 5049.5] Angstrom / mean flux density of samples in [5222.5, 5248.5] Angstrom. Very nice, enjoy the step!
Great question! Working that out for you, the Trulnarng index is 0.93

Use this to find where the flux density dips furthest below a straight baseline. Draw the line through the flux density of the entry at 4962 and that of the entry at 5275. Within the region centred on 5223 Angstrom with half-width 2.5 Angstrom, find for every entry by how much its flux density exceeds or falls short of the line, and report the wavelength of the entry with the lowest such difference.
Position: 5225 Angstrom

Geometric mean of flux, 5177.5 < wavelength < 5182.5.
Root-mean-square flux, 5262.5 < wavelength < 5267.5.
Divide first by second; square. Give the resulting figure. 0.53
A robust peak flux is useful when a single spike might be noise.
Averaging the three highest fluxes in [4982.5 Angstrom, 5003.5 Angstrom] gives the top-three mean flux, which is 9.1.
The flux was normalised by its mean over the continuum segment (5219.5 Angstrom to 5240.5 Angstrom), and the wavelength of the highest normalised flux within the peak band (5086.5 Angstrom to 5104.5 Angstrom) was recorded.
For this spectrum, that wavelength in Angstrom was 5093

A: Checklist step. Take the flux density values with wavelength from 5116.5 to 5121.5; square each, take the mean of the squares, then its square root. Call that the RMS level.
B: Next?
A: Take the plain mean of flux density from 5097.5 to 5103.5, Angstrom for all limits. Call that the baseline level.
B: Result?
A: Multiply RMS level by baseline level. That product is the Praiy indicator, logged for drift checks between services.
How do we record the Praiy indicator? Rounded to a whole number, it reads 64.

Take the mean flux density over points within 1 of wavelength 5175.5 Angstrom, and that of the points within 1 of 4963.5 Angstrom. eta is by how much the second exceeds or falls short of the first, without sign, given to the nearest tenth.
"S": 2.5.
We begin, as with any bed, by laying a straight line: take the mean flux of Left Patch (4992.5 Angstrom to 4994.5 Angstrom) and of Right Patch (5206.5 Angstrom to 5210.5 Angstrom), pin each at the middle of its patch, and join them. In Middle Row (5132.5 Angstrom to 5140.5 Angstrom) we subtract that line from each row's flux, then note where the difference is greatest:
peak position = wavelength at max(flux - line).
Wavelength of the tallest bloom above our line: 5135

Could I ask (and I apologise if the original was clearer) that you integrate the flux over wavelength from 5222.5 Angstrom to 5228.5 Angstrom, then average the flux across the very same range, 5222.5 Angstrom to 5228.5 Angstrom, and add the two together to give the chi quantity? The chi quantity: 58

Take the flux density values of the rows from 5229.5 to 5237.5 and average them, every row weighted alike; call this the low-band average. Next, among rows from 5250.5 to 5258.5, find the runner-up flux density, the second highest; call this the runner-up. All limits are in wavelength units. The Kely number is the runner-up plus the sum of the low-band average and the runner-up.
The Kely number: 28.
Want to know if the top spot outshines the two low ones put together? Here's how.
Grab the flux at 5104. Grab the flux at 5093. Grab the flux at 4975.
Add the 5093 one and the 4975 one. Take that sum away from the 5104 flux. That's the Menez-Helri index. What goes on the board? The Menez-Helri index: -10.0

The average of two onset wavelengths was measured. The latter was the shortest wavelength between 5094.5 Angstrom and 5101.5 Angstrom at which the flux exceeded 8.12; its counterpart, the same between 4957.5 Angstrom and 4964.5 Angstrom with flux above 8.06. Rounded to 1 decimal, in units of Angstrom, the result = 5027.5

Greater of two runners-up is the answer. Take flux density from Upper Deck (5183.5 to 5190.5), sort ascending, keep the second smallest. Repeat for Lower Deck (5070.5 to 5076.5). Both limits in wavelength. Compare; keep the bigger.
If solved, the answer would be 8.7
